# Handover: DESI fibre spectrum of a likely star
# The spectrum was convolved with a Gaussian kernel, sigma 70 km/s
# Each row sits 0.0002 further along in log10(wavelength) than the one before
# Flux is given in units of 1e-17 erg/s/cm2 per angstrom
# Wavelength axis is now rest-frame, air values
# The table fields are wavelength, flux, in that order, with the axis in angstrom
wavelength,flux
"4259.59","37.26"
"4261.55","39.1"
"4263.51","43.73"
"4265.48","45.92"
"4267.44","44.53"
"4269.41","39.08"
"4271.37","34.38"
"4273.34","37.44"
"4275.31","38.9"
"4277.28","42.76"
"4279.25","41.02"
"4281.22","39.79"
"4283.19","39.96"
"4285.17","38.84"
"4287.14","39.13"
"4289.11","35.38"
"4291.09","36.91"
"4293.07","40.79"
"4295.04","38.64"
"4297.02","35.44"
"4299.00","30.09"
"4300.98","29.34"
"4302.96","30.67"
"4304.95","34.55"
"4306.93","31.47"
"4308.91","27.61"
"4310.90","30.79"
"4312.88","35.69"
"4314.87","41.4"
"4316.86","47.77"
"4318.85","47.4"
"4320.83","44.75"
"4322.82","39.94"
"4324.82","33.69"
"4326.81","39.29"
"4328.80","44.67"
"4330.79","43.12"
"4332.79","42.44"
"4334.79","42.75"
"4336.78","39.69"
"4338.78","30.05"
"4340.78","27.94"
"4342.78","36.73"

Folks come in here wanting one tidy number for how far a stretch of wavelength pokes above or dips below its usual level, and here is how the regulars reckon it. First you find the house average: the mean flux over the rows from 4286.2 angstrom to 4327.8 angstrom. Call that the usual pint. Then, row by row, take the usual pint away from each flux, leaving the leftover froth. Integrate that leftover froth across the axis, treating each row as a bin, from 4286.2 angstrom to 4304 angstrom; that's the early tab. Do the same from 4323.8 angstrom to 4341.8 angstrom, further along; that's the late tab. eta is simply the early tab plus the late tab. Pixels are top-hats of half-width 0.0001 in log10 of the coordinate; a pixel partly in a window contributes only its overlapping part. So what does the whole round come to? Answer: -1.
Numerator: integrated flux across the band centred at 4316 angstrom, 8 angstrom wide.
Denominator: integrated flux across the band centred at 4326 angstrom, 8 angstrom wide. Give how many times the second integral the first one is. 1.09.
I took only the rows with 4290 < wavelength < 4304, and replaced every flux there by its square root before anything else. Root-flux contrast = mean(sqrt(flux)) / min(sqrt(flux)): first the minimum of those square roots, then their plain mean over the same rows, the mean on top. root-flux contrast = 1.08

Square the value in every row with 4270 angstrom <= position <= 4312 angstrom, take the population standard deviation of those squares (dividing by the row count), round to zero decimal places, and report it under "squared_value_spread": 304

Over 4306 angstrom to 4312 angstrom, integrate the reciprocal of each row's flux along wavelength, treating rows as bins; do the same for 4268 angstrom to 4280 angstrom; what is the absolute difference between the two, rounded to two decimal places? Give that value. 0.11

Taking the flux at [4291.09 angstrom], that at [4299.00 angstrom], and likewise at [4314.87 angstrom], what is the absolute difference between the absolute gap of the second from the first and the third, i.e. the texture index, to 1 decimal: 34.6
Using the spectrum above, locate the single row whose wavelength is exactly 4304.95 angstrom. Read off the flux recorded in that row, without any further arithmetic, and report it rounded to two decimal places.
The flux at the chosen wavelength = 34.55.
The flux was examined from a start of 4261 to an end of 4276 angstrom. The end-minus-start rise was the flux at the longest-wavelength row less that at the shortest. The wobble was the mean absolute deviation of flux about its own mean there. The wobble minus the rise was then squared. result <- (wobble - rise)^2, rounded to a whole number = 12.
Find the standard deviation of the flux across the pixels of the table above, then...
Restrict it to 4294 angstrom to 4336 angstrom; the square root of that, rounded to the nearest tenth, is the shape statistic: 2.5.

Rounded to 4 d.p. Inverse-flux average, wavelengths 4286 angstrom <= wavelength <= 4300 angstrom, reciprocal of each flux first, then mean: 0.0275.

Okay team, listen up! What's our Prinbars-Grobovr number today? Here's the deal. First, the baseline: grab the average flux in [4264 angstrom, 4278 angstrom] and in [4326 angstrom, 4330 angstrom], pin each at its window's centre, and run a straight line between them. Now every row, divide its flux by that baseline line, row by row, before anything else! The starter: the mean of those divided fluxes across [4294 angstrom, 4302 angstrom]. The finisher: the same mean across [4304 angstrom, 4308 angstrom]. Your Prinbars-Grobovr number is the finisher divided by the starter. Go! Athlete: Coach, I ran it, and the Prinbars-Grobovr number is 0.98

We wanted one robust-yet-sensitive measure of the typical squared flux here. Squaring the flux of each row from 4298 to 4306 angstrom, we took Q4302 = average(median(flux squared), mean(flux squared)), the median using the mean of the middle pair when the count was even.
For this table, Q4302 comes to 949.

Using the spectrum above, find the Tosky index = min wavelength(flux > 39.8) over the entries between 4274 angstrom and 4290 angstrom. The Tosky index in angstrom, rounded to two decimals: 4277.28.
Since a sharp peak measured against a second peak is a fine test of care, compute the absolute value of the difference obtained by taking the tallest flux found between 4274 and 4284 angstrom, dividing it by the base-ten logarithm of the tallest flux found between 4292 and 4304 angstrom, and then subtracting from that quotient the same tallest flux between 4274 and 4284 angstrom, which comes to 16.2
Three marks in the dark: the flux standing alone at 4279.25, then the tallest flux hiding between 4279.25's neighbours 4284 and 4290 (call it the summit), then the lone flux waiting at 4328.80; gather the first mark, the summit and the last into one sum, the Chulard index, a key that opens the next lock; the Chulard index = 125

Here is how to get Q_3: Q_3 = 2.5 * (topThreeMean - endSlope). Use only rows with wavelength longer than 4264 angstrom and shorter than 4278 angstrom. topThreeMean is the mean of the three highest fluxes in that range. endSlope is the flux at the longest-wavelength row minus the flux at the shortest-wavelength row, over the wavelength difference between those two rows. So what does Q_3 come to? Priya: 112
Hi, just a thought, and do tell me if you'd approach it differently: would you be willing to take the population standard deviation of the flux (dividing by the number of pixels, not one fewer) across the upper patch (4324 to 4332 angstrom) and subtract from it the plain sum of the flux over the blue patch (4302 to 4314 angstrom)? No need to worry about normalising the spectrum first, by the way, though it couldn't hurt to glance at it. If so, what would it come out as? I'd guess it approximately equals -187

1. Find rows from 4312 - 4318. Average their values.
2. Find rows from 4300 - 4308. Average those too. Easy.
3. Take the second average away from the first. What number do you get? 10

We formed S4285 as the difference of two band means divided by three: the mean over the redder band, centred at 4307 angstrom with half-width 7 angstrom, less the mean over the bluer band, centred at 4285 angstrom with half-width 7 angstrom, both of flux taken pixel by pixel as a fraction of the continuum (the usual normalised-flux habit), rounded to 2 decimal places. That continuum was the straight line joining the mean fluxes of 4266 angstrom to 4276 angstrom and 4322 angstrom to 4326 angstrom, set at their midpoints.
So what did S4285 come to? -0.06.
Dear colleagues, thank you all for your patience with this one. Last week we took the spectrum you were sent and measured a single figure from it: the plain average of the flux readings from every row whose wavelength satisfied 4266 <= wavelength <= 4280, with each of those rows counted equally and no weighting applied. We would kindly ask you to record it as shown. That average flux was 40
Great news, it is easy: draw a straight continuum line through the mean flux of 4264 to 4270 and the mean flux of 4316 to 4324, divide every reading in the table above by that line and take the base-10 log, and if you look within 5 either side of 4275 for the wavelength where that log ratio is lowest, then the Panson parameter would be 4271.37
